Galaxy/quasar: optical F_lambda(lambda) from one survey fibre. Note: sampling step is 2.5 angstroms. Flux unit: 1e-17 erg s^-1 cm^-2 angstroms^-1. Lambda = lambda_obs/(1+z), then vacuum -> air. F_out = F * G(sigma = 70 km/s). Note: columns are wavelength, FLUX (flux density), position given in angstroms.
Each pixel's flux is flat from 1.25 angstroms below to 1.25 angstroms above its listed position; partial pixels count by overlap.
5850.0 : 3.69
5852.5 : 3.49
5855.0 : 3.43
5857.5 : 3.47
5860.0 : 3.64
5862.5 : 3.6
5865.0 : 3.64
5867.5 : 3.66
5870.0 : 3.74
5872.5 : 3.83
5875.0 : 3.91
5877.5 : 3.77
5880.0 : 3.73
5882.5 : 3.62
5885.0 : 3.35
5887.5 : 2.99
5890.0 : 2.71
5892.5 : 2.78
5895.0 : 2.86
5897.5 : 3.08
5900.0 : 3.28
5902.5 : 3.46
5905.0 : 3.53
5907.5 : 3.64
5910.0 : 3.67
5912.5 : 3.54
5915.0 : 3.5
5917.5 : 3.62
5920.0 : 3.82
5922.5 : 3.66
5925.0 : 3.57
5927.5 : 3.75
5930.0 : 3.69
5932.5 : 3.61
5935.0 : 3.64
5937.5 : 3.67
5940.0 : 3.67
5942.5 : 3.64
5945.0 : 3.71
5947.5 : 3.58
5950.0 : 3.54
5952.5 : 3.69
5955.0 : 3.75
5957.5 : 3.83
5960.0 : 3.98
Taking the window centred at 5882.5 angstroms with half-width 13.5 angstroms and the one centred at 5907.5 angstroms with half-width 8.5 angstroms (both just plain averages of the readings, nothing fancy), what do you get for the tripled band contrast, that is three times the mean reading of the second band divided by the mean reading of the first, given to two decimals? 3.11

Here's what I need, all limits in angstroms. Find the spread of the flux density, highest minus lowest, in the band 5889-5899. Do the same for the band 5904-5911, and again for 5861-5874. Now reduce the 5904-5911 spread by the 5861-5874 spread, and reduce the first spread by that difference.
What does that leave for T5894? 0.46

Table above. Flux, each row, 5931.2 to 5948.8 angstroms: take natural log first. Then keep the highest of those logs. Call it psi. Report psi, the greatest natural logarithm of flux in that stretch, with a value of 1.311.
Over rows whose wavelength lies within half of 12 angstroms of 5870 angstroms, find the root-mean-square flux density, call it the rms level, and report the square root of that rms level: 1.94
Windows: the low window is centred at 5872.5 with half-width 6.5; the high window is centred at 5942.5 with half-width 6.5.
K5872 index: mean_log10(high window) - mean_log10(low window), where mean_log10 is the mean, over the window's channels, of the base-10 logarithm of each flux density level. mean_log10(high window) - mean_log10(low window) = -0.015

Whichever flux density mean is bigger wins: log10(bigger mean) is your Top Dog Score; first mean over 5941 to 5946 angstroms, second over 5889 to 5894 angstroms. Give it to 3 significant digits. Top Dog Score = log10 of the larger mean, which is 0.565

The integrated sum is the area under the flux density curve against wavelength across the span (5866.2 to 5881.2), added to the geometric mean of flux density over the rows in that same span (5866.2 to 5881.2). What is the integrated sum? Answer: 60.4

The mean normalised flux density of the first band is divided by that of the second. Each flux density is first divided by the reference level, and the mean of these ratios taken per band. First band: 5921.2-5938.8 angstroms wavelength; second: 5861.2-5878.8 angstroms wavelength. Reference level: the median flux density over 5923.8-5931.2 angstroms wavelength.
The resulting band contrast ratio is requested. 0.98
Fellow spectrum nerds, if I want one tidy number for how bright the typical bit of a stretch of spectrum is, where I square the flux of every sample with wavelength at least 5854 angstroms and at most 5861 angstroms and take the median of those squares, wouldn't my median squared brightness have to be 12.0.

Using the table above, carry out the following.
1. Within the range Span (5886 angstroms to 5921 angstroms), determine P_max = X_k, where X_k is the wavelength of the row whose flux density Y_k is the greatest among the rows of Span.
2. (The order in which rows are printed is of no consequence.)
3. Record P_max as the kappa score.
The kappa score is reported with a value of 5920.0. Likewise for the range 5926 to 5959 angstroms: 5957.5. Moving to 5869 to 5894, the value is 5875.0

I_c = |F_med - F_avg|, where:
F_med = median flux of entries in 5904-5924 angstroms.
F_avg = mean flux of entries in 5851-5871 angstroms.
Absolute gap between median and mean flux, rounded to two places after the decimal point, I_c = 0.05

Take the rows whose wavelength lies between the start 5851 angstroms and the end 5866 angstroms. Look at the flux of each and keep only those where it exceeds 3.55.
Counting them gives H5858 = 3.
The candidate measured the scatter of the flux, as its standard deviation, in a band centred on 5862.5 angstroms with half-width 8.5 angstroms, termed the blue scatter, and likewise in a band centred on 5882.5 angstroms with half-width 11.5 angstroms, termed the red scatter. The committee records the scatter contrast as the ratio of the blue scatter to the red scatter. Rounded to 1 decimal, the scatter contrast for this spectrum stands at 0.2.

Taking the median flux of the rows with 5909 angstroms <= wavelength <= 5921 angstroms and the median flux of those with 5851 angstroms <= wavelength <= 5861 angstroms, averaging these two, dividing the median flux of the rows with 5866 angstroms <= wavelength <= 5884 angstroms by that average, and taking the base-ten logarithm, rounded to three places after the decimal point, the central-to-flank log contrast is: 0.023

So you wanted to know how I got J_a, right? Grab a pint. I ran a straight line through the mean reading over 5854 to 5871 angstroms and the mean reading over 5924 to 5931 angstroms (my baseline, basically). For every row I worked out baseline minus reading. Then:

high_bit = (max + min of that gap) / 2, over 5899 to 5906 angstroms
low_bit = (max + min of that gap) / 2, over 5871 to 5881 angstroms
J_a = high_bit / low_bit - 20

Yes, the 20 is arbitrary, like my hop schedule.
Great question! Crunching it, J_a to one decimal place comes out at -21.2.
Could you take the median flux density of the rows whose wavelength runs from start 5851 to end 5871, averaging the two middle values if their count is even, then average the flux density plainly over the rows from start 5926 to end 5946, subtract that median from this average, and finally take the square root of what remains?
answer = 0.23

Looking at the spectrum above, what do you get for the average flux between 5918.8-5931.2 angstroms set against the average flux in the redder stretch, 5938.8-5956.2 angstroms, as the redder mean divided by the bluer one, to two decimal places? 0.99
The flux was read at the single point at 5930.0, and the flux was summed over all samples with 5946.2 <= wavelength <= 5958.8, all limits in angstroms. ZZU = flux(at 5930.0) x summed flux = 67.9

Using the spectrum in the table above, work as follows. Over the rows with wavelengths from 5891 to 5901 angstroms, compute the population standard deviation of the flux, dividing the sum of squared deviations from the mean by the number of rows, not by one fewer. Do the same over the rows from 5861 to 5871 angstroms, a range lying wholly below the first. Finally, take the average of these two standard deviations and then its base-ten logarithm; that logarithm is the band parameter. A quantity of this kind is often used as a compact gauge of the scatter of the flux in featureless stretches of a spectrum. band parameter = -0.91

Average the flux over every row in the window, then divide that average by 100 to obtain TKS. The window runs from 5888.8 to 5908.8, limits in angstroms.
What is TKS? 0.0317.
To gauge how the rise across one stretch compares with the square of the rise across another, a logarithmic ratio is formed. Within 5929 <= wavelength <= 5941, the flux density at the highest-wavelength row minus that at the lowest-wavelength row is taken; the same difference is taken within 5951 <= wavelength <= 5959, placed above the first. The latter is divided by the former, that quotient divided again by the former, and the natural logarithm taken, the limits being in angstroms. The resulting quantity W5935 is 5.9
